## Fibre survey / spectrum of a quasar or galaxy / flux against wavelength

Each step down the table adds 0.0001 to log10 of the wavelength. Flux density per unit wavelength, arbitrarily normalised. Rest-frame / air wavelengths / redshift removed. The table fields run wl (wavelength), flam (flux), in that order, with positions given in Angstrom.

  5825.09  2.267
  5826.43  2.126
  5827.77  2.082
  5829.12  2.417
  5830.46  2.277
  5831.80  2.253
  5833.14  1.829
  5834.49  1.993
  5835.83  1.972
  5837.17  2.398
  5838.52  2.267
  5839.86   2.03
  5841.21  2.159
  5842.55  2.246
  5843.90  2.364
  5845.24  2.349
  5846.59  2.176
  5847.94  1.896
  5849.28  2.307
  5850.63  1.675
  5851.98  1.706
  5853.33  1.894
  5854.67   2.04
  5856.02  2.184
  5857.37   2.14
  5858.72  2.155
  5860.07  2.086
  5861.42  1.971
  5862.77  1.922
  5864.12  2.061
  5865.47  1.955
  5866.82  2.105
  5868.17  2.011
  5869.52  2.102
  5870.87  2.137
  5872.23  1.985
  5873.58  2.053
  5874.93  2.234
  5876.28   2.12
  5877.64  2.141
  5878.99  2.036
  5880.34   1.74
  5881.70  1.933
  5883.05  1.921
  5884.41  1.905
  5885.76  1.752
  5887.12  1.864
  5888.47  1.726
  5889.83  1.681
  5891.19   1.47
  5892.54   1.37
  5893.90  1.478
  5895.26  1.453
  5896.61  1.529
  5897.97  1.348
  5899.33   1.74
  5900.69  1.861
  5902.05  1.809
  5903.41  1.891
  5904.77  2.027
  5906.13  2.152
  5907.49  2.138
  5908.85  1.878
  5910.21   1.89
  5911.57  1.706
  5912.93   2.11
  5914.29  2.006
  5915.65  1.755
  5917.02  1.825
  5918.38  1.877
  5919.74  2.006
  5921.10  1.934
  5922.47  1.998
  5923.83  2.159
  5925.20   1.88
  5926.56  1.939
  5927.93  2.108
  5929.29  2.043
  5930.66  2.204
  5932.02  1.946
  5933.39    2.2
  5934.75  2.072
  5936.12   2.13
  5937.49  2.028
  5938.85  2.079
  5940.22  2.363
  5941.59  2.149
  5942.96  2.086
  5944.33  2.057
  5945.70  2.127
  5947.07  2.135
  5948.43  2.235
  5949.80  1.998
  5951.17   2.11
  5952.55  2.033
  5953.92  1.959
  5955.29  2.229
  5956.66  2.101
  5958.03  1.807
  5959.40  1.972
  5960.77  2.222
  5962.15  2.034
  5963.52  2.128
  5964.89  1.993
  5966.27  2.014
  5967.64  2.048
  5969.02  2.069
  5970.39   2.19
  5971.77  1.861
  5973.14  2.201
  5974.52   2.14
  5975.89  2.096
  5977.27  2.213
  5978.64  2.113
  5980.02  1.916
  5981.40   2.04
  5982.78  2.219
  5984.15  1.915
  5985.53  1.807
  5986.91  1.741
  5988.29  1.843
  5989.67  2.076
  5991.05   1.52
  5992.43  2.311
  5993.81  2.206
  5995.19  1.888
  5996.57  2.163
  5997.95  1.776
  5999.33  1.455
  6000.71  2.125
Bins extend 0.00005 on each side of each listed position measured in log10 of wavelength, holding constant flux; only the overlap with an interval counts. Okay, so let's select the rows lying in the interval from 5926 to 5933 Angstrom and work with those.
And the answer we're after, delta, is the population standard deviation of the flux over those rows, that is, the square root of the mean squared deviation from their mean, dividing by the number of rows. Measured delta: 0.10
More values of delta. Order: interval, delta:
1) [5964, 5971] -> 0.07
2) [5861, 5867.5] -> 0.07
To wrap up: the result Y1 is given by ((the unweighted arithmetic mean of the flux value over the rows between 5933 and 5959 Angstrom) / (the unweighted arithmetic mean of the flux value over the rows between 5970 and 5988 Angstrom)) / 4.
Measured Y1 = 0.26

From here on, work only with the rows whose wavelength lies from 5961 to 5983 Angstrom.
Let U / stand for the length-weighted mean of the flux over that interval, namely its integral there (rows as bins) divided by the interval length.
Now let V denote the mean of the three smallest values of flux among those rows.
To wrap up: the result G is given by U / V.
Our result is 1.08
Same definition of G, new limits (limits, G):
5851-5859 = 1.06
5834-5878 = 1.19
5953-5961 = 1.07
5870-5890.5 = 1.14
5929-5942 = 1.06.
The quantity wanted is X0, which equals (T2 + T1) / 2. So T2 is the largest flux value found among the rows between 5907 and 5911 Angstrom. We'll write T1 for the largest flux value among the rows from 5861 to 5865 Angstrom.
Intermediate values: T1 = 2.061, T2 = 2.138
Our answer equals 2.10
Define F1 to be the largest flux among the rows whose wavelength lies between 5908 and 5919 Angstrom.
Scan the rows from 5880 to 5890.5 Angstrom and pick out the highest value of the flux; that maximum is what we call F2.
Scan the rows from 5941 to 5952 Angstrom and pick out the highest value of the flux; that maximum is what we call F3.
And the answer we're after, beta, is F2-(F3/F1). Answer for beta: 0.87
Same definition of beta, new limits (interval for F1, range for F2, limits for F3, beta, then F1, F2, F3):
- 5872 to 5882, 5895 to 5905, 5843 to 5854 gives 0.97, 2.234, 2.027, 2.364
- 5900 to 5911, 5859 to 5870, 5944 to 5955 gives 1.07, 2.152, 2.105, 2.235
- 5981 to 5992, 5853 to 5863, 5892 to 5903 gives 1.35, 2.219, 2.184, 1.861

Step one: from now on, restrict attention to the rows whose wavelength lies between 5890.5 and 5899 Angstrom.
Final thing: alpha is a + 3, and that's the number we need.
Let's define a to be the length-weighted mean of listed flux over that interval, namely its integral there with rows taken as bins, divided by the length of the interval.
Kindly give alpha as 4.45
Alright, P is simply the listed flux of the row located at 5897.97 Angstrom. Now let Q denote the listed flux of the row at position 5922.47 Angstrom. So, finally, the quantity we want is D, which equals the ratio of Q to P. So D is 1.48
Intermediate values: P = 1.348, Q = 1.998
